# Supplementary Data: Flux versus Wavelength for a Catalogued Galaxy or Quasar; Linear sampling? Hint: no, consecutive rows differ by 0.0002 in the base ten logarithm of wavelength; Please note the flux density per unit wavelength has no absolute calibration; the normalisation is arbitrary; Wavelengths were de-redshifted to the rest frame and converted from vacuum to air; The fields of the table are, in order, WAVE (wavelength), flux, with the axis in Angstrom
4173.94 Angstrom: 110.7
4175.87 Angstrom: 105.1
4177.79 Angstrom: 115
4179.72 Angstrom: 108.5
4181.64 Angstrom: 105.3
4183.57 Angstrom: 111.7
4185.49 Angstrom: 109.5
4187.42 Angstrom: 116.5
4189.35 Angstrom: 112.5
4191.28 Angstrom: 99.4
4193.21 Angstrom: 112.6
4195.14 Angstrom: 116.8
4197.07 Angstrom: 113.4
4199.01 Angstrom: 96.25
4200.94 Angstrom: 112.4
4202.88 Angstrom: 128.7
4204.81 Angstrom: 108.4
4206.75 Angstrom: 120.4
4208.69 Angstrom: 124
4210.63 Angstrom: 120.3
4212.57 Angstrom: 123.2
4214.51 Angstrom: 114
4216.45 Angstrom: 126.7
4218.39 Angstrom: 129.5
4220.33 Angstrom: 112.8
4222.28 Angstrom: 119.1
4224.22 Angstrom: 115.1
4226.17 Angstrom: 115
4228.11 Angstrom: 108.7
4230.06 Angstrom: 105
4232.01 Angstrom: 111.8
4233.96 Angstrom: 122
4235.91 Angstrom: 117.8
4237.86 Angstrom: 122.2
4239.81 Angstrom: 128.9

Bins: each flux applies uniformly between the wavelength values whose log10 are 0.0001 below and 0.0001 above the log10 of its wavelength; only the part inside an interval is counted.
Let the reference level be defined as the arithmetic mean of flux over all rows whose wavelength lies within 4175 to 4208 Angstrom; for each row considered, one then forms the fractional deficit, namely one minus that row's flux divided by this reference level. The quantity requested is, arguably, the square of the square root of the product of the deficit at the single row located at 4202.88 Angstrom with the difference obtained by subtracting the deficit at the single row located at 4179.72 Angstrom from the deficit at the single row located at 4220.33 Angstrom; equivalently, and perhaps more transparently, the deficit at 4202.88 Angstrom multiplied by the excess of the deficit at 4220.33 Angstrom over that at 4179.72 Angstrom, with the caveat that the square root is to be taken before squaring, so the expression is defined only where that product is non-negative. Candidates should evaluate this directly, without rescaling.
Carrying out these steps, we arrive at 0.0060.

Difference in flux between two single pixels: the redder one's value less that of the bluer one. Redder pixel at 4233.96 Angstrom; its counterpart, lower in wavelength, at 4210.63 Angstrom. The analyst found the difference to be 1.7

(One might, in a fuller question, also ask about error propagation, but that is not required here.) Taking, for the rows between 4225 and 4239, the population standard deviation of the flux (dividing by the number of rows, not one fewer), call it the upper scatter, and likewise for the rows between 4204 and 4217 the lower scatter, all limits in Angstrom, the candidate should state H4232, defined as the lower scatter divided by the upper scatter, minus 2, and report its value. -1.0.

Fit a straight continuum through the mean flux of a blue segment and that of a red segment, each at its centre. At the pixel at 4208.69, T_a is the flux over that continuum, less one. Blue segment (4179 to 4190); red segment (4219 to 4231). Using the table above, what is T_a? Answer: 0.11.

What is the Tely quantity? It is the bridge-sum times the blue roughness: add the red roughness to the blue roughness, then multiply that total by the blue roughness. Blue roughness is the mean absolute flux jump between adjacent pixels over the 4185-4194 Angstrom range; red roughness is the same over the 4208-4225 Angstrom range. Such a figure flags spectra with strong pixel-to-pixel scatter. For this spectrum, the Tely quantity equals 155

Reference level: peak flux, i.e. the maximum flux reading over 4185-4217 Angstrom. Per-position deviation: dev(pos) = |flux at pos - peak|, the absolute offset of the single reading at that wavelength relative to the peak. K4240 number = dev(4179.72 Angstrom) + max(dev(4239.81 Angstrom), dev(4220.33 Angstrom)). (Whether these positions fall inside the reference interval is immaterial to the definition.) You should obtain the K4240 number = 36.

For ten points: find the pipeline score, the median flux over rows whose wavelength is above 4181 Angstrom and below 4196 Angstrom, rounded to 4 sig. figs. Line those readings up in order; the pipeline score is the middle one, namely 112.1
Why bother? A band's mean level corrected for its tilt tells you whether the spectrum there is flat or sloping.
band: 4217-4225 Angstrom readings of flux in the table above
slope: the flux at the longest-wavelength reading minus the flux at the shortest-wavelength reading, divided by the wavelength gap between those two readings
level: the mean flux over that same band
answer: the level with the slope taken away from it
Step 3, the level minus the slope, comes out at 122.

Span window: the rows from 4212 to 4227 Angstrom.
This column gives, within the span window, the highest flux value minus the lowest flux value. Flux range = 16.7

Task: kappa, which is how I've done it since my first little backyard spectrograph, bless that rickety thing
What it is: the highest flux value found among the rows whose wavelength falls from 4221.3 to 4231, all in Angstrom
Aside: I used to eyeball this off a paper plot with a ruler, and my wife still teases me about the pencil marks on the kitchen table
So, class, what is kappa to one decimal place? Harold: 119.1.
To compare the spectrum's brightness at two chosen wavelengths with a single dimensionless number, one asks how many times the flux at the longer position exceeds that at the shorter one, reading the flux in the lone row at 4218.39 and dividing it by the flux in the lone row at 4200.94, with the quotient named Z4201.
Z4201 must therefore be 1.15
